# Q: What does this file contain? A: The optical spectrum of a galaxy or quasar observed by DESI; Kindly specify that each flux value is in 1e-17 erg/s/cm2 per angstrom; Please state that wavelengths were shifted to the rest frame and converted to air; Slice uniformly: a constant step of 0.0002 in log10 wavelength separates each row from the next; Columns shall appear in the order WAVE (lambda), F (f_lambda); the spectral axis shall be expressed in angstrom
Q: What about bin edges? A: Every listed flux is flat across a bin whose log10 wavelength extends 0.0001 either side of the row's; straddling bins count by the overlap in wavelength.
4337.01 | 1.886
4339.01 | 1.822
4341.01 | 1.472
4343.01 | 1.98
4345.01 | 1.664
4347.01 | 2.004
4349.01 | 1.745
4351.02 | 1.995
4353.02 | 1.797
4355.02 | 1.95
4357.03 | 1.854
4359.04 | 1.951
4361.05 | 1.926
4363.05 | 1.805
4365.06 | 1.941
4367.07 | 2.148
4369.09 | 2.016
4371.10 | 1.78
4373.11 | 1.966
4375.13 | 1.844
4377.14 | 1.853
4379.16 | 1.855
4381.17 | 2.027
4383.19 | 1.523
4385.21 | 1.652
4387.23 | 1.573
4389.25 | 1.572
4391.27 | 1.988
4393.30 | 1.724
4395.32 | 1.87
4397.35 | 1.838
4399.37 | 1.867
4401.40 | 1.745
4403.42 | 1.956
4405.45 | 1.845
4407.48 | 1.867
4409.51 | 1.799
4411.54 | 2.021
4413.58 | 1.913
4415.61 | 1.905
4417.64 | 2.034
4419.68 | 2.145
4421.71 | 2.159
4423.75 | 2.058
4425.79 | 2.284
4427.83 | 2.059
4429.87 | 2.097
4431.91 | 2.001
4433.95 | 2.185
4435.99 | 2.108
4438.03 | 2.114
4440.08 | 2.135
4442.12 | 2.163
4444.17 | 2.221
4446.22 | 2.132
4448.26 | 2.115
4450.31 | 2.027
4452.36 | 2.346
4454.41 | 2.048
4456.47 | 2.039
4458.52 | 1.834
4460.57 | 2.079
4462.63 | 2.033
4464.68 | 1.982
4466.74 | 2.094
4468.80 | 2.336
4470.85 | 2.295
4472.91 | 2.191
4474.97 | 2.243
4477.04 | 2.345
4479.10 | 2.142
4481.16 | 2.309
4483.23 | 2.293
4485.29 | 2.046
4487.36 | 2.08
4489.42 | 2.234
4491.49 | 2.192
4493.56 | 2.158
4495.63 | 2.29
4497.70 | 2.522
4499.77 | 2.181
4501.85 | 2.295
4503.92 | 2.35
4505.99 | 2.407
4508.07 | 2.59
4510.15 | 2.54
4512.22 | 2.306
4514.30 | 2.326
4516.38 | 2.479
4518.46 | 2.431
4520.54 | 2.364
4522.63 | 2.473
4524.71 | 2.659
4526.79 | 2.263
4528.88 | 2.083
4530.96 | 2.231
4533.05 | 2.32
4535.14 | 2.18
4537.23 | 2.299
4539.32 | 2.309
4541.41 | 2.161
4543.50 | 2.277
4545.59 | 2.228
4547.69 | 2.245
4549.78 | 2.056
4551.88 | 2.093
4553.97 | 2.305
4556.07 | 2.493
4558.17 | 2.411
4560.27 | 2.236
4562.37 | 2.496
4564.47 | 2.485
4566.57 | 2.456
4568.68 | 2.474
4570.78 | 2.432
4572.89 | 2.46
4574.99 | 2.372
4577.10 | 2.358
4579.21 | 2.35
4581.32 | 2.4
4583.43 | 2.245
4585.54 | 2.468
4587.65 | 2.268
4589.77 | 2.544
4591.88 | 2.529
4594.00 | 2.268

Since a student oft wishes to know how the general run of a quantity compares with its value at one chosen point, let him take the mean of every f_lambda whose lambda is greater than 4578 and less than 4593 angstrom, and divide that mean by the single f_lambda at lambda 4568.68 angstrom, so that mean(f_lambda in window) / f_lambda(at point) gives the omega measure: 0.97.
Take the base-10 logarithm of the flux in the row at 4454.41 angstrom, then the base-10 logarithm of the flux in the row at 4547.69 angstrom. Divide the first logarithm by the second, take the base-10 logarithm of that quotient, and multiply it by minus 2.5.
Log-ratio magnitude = 0.13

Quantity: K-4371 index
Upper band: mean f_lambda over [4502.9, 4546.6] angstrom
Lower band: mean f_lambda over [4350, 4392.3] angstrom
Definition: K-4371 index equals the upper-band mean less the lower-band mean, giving 0.49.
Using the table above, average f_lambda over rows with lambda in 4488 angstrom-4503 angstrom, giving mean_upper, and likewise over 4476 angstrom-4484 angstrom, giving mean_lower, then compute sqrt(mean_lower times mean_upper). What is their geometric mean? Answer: 2.27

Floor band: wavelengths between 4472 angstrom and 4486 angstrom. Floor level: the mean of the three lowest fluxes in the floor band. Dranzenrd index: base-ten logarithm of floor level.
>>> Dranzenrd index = 0.33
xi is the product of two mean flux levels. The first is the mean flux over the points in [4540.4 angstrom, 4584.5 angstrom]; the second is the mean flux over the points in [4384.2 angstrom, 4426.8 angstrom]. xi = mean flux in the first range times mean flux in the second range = 4.4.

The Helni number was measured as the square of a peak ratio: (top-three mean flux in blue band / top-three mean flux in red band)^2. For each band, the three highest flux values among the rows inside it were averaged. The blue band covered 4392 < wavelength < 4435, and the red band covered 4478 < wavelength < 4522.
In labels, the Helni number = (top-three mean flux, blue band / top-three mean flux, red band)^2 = 0.75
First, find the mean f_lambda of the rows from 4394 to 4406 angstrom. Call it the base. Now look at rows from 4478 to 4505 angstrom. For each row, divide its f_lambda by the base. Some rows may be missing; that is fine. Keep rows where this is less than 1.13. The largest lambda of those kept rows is 4487.36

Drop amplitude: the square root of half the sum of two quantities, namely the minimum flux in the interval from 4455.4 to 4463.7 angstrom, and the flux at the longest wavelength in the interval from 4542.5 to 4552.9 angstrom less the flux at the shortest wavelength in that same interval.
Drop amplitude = 0.91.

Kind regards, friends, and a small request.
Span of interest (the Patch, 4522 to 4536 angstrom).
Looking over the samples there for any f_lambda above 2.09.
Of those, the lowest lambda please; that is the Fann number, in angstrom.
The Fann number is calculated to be 4522.63 angstrom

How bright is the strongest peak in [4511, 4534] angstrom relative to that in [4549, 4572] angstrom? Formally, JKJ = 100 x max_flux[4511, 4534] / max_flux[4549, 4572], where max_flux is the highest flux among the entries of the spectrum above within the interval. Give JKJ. 107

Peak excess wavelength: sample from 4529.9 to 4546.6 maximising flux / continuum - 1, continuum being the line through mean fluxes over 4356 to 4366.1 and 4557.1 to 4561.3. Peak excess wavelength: 4533.05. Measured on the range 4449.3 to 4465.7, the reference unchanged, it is 4452.36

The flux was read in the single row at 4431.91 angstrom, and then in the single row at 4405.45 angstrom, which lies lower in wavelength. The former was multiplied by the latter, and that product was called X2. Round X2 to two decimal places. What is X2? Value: 3.69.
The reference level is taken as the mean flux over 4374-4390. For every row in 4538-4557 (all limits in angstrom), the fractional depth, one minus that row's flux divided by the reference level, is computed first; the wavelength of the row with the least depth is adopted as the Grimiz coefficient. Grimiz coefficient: 4556.07 angstrom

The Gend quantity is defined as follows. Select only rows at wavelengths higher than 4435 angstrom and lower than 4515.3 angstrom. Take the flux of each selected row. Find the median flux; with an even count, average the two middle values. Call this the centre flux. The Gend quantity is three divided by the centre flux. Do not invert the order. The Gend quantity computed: 1.37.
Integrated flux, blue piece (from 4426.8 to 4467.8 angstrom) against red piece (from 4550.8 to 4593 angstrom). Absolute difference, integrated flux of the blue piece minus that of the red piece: 15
